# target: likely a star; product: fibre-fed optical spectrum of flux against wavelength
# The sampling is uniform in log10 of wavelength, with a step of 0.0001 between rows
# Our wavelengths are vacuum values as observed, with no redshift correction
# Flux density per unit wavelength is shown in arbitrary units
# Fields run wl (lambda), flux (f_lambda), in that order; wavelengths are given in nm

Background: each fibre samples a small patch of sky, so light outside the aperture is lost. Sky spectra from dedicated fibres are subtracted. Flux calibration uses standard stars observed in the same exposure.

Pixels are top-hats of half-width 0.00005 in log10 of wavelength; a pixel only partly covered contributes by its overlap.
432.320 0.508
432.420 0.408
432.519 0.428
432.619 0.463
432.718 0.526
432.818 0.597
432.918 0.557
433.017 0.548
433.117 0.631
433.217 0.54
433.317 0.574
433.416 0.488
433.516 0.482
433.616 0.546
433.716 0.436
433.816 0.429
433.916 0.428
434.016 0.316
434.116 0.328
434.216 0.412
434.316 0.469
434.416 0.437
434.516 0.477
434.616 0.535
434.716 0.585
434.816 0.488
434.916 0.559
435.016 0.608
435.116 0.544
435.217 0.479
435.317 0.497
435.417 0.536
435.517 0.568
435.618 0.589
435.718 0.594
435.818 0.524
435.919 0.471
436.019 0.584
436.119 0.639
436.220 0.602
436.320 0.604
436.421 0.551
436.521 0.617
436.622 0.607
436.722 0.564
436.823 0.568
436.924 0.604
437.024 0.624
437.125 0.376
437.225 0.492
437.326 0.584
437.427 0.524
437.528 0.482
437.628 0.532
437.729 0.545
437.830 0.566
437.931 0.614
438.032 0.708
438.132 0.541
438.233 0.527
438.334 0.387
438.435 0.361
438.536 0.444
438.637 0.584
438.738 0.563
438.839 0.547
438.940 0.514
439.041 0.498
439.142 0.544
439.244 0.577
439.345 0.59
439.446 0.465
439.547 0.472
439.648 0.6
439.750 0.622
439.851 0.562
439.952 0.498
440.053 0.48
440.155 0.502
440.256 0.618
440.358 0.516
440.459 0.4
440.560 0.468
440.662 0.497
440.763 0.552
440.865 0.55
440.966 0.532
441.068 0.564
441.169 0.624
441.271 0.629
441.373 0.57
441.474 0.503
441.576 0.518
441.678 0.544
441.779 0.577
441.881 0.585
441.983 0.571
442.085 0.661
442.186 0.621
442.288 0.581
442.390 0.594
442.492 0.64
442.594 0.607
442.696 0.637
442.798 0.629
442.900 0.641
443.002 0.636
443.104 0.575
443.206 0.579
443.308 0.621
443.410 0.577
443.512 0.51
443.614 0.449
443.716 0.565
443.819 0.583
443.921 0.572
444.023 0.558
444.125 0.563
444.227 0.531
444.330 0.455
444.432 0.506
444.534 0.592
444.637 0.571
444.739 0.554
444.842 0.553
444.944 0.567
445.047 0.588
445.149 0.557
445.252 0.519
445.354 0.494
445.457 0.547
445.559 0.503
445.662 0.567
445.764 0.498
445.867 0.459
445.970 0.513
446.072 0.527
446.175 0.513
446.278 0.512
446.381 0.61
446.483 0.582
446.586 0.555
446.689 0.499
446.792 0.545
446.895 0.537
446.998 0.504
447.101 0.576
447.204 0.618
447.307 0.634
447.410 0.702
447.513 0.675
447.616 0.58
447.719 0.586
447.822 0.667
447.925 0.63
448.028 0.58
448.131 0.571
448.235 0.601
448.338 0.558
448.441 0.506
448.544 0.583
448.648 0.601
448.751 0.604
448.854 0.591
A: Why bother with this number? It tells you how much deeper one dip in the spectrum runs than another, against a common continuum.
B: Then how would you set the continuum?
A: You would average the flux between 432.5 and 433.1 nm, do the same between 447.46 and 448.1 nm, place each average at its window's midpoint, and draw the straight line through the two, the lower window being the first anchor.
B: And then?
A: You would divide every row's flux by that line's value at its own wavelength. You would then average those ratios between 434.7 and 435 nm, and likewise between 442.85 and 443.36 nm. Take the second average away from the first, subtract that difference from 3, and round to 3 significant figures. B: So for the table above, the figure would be 3.02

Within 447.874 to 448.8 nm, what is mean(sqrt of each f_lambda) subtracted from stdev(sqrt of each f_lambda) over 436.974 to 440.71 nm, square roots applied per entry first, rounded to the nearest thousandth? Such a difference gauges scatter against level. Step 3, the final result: -0.710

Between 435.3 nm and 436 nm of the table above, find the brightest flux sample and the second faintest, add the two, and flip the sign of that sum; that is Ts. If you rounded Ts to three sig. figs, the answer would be -1.09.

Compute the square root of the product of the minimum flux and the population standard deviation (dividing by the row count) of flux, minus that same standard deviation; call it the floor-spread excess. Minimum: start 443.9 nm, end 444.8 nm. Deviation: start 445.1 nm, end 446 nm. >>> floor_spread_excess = 0.089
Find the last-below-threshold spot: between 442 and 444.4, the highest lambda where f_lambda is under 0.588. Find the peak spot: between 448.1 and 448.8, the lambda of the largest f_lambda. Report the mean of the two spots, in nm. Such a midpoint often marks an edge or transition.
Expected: 446.54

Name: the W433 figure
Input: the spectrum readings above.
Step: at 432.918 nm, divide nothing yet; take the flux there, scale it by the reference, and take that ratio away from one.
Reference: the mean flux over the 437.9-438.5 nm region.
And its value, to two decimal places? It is -0.07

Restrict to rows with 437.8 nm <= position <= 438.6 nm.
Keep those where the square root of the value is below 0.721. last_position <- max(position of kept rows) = 438.536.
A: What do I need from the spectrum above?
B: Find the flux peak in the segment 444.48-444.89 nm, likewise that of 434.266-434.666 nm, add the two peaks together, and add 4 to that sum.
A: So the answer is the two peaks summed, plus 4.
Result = 5.13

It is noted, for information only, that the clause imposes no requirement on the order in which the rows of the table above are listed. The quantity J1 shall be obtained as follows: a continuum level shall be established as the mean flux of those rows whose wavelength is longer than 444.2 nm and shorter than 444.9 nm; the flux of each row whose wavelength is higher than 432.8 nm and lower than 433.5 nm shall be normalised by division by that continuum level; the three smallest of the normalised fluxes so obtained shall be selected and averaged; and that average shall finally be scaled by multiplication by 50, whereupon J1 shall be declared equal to 49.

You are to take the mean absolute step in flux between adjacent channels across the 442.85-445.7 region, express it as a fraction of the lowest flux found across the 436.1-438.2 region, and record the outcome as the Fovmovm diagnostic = 0.10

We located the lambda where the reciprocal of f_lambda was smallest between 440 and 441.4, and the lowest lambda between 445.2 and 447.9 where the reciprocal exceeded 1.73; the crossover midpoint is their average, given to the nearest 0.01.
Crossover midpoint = 443.26 nm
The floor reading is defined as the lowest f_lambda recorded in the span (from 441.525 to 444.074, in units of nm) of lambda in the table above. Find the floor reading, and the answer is 0.449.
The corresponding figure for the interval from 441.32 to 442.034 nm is 0.503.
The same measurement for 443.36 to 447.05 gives 0.449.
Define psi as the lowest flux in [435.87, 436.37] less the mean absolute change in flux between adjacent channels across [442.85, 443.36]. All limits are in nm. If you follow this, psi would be 0.443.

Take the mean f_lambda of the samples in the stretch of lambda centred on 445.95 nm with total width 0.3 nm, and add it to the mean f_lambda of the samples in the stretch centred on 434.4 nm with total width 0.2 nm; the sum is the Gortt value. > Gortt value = 0.95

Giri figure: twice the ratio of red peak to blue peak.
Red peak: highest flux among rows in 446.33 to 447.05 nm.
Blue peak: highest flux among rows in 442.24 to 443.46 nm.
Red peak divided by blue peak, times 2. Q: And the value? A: 1.9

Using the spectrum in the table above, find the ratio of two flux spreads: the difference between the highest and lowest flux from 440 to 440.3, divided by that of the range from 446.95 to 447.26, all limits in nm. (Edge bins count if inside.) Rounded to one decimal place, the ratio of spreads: 1.2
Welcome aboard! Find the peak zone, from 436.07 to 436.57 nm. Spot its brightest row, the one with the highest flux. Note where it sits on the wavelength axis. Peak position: 436.119 nm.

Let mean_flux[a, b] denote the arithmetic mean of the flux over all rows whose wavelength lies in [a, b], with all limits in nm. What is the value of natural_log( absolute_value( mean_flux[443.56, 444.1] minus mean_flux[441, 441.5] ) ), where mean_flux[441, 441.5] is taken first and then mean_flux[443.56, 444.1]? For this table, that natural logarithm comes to -3.4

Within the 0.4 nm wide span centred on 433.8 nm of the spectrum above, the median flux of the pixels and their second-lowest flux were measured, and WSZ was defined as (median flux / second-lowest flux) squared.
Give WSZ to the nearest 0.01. 1.02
